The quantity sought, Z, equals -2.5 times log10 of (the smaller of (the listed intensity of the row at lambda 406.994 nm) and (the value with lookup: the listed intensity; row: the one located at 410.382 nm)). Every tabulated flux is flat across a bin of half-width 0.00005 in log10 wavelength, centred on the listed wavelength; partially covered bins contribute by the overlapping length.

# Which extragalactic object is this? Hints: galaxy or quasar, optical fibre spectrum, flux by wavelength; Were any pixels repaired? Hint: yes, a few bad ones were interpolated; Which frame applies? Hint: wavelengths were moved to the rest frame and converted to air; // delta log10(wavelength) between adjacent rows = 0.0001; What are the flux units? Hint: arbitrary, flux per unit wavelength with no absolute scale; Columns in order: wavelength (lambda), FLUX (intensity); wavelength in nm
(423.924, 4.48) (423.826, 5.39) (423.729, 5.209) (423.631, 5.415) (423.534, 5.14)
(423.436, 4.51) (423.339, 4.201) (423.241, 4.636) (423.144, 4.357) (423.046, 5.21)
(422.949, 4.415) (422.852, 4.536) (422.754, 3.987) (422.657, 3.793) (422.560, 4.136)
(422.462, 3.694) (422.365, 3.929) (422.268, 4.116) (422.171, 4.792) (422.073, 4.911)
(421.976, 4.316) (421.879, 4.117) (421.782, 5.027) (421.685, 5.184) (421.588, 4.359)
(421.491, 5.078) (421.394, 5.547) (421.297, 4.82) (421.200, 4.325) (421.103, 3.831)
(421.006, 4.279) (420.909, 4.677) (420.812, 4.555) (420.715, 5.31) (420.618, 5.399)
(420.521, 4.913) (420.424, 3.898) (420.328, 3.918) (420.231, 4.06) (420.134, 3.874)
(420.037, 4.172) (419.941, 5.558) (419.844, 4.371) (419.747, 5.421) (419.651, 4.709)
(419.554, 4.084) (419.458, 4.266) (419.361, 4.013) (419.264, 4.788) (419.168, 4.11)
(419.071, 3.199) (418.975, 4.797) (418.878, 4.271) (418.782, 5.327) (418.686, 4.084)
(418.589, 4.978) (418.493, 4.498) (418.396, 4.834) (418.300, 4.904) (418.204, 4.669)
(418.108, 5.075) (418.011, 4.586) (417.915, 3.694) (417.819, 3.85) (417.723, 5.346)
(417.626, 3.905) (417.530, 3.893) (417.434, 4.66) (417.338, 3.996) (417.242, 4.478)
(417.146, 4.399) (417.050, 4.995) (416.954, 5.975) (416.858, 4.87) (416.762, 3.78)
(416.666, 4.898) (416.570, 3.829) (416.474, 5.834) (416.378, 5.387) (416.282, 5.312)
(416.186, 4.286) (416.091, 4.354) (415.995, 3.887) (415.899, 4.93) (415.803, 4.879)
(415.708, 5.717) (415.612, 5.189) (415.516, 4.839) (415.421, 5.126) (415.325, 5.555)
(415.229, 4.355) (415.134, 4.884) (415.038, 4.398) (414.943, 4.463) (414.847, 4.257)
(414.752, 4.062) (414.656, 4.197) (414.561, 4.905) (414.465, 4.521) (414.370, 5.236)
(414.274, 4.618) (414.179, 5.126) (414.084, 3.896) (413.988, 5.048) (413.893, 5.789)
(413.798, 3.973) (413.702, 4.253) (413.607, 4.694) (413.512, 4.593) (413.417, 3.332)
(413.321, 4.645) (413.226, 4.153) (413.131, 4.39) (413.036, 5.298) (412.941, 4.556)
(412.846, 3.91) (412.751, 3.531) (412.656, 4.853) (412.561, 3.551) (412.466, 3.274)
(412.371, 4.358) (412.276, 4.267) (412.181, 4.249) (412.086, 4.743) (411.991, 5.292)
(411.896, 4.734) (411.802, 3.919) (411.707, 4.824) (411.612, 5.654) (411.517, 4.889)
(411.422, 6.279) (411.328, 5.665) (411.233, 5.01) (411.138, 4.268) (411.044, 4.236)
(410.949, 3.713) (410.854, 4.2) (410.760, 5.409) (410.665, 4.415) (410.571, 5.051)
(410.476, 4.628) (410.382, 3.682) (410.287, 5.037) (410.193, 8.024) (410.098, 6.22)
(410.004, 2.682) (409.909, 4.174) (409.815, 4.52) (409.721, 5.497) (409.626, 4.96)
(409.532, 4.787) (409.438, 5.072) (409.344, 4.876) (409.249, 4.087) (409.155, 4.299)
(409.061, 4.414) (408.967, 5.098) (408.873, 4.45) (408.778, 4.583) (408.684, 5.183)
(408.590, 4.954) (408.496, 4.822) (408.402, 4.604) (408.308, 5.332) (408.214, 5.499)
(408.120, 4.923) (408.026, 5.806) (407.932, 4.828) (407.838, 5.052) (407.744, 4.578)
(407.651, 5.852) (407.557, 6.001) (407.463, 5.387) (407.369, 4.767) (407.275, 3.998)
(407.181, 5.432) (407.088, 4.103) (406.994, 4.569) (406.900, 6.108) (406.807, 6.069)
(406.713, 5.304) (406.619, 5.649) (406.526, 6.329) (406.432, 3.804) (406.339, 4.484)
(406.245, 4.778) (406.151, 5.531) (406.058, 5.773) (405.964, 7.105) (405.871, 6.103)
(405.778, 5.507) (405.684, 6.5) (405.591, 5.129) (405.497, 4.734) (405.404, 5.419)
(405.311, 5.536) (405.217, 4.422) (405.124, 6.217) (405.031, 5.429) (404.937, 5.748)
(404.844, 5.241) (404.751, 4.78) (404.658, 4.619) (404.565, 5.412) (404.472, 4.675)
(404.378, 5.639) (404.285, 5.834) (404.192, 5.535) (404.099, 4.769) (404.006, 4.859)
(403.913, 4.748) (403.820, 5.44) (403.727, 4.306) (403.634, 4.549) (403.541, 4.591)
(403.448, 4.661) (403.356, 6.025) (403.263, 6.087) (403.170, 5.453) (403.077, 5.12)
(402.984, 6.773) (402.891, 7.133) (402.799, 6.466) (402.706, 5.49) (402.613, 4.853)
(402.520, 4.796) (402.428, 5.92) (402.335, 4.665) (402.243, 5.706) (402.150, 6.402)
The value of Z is -1.4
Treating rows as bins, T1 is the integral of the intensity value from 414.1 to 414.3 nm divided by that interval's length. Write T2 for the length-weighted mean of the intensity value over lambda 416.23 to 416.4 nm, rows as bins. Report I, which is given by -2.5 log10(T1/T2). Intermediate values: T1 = 4.8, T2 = 5.3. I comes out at 0.12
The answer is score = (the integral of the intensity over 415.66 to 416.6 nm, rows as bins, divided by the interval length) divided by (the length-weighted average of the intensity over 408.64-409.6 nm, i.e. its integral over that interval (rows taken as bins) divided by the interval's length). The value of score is 1.037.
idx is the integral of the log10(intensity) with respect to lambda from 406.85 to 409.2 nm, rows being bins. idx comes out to 1.63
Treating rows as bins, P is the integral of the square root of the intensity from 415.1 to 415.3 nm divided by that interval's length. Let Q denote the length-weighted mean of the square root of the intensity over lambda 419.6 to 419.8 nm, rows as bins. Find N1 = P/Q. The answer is 0.97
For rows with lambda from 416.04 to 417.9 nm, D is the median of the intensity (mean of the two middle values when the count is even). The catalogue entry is 4.48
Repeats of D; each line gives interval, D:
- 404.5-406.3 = 5.43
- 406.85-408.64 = 4.95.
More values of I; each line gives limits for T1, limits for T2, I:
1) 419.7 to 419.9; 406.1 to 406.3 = 0.05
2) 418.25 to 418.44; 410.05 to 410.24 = 0.41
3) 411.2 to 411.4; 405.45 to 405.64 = -0.11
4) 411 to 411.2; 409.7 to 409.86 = 0.15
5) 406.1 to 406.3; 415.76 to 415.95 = -0.06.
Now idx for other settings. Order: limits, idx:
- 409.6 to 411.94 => 1.59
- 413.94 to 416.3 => 1.58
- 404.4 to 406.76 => 1.71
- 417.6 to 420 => 1.57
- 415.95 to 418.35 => 1.58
